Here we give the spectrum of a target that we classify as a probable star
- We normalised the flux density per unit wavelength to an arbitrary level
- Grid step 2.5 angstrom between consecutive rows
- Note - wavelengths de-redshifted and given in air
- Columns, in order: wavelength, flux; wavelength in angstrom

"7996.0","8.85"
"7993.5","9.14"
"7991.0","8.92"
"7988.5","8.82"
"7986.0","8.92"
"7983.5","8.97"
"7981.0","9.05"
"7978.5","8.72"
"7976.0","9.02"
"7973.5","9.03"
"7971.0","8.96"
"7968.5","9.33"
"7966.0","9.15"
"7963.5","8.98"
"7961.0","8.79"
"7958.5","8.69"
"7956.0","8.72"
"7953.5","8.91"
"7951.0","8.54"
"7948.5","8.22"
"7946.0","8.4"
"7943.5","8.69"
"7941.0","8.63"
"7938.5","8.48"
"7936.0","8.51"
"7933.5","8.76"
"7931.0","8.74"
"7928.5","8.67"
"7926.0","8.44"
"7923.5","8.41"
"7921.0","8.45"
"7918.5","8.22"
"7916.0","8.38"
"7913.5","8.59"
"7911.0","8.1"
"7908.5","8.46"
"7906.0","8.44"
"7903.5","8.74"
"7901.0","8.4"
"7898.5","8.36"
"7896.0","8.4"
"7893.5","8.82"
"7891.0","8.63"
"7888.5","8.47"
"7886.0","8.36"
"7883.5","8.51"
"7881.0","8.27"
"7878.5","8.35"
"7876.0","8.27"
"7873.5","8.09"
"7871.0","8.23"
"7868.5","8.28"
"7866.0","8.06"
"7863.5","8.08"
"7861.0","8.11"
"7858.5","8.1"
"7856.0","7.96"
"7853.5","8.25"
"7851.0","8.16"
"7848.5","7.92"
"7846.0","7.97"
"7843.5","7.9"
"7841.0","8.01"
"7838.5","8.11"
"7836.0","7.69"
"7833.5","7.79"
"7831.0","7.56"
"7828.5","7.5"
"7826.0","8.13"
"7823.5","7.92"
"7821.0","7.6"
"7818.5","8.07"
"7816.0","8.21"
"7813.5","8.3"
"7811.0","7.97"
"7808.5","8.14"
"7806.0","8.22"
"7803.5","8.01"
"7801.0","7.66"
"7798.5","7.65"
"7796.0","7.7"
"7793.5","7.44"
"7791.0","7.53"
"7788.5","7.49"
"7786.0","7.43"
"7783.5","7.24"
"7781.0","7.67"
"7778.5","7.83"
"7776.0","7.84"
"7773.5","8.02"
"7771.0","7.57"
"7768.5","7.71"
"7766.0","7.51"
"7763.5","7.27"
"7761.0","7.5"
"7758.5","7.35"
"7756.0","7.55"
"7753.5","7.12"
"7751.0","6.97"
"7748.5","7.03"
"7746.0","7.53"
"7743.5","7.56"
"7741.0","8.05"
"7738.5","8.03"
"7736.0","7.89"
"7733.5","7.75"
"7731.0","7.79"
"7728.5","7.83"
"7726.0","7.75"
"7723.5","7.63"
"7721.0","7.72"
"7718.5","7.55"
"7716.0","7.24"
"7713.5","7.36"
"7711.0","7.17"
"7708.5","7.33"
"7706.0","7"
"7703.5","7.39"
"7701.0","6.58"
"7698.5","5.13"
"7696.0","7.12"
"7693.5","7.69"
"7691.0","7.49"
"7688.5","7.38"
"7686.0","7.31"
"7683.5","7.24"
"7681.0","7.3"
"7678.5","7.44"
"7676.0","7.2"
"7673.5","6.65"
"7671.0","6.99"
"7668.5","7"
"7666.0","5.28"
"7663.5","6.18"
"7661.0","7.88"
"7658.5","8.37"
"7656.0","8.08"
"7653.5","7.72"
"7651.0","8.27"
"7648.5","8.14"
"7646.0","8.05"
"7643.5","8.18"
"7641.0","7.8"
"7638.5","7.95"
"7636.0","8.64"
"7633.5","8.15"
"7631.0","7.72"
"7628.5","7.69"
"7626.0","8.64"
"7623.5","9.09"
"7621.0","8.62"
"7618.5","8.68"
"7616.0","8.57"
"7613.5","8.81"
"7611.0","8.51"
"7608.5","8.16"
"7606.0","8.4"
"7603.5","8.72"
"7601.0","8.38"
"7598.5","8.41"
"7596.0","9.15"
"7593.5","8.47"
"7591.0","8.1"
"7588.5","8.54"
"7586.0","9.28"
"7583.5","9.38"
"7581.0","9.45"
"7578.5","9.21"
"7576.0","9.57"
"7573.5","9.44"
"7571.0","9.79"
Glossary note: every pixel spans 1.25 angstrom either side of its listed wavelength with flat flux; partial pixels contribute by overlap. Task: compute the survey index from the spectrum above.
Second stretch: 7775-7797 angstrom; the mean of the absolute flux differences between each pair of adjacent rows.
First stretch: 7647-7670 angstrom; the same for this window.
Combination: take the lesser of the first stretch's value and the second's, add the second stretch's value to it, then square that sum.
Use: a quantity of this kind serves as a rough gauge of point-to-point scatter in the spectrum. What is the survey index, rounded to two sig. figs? 0.096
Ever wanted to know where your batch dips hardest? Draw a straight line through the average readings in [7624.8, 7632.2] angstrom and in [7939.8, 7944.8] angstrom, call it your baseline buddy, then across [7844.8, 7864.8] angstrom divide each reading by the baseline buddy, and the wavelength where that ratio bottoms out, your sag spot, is 7848.5 angstrom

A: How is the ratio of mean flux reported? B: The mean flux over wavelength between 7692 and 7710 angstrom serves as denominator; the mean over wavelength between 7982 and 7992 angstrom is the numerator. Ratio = 1.29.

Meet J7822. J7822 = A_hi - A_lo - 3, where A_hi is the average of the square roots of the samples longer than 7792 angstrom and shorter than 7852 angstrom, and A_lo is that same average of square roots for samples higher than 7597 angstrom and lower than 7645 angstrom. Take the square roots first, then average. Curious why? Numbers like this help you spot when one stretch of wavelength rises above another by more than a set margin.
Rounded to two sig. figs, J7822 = -3.1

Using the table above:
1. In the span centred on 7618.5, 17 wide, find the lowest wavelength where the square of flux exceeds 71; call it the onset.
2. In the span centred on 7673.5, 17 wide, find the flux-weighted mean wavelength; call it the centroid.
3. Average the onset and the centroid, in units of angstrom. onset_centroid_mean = 7642.4 angstrom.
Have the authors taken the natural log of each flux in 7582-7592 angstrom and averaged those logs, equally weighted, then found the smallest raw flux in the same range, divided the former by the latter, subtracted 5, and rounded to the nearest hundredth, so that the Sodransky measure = -4.73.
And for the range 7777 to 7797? -4.72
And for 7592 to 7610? -4.74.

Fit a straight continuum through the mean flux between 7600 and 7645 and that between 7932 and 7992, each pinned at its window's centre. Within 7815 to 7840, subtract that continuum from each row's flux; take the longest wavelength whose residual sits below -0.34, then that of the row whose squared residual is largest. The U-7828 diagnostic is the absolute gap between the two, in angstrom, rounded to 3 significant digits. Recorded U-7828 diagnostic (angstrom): 10.0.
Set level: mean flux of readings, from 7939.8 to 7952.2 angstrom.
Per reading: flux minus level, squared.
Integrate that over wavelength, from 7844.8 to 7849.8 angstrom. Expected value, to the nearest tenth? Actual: 1.5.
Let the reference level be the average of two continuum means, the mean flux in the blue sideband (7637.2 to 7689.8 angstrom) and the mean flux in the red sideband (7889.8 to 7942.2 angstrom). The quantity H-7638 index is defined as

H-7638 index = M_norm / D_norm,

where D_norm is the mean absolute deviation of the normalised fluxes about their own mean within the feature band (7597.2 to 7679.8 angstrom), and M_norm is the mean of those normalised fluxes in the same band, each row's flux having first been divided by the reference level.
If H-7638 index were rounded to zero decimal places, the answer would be 13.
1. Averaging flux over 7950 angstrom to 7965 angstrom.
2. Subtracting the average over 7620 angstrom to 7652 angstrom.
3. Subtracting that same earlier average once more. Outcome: -7.7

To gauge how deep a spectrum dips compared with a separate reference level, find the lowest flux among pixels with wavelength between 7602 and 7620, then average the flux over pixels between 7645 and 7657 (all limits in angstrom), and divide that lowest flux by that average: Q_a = 1.01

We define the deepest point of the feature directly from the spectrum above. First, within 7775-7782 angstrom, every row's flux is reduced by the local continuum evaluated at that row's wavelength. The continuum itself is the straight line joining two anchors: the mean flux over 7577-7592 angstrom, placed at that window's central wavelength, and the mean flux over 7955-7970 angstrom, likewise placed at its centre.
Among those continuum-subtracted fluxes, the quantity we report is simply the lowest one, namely -1.3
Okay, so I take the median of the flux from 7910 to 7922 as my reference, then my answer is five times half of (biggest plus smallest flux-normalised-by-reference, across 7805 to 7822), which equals 4.7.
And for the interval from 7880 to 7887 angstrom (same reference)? 5.0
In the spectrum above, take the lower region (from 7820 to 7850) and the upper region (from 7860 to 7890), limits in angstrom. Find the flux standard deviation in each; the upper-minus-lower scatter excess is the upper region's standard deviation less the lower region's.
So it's -0.06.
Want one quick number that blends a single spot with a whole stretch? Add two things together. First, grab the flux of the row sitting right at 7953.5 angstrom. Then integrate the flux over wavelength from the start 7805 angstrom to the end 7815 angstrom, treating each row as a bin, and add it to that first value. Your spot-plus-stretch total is 90.5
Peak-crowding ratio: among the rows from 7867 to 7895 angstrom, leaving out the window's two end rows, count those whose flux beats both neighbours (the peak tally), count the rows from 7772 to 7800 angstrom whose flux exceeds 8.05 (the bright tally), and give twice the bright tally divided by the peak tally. 0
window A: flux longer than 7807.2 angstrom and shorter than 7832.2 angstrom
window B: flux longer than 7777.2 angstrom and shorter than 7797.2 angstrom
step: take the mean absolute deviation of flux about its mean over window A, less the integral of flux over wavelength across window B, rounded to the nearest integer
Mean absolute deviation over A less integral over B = -151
